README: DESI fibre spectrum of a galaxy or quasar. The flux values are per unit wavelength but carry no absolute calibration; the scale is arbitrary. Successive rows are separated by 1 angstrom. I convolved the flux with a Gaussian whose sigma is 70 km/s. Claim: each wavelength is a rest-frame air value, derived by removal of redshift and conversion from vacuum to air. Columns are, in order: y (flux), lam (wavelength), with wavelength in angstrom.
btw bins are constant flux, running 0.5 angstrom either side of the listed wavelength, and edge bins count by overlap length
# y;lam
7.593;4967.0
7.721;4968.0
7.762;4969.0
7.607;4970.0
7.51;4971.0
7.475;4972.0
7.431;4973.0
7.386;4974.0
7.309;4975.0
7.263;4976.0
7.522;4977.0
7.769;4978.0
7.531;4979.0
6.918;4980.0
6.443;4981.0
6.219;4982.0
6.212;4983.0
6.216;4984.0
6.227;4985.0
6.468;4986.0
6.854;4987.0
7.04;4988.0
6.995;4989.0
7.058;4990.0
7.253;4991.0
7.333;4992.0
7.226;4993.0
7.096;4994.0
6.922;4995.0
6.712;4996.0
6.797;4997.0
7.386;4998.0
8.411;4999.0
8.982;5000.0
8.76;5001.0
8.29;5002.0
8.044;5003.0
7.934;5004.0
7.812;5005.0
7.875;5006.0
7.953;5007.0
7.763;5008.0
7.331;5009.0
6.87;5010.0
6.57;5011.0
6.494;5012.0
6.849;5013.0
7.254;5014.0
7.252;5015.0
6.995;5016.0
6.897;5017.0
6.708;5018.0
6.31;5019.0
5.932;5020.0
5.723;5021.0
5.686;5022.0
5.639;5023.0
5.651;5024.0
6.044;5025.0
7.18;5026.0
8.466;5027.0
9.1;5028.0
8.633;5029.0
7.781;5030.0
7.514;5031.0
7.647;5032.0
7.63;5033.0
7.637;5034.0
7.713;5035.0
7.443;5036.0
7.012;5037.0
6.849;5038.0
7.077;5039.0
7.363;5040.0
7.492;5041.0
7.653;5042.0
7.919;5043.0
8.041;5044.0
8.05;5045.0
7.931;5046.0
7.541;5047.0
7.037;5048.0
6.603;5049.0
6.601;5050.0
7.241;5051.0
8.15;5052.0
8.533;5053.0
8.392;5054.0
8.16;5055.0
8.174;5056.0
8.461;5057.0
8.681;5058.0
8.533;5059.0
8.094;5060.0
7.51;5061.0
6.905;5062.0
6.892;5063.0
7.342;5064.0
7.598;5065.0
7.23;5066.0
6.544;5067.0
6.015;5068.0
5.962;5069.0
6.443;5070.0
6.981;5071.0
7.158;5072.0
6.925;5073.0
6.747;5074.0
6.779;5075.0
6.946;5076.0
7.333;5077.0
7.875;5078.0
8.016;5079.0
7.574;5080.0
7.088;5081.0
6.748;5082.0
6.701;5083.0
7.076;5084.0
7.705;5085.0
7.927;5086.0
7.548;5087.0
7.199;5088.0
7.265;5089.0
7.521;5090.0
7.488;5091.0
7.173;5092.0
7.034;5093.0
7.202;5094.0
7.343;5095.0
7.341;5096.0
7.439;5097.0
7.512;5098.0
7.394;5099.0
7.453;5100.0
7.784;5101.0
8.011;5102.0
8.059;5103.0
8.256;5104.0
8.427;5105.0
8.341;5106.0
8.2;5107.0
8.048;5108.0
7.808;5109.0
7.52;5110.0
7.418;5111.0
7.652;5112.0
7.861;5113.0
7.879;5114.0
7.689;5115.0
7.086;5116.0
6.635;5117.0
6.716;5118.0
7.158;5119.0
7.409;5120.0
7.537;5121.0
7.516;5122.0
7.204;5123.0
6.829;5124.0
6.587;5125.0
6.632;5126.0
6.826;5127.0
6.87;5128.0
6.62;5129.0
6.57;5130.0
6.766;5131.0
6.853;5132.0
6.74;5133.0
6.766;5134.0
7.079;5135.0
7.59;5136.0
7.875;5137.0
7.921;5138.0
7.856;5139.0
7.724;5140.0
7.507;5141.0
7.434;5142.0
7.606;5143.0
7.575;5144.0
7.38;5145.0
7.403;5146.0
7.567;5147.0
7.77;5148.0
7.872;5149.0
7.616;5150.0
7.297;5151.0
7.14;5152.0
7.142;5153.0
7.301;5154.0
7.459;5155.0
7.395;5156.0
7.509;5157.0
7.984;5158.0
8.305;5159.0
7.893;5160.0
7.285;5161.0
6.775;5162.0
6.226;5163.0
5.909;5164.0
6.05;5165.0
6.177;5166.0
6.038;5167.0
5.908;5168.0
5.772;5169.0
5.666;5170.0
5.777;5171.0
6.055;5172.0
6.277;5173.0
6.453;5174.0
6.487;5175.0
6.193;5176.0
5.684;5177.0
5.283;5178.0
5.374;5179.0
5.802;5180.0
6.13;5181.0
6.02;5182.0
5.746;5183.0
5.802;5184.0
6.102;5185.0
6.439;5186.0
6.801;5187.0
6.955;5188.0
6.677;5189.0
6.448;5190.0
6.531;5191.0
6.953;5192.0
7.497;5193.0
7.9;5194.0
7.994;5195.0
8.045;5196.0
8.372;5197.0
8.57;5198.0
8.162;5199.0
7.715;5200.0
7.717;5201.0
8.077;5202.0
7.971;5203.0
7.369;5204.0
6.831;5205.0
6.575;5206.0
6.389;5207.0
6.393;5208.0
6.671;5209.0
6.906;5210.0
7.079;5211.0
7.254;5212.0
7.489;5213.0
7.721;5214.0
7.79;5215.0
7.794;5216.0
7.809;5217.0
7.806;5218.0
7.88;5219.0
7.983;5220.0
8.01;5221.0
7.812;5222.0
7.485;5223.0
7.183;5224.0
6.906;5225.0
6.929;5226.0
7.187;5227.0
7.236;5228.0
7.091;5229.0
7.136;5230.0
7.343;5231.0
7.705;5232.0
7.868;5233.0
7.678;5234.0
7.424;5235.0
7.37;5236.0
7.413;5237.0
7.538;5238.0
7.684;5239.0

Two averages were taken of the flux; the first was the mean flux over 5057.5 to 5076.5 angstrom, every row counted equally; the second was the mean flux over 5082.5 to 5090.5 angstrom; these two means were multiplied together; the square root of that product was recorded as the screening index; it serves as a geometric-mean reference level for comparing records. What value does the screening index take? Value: 7.24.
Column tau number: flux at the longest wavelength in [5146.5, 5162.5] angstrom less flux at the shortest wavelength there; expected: -0.79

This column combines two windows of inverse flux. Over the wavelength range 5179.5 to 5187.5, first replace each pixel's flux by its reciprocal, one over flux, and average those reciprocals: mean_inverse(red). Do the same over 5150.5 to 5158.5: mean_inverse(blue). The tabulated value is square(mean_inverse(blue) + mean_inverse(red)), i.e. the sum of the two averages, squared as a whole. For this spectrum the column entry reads 0.090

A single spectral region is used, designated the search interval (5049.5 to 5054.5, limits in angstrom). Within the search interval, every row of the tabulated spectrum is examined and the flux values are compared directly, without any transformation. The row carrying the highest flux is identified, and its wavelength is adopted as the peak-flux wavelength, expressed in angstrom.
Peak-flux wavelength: 5053.0 angstrom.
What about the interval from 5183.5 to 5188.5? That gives 5188.0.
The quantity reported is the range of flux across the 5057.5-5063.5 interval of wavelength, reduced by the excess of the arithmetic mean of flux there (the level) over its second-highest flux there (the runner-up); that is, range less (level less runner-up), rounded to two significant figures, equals 2.6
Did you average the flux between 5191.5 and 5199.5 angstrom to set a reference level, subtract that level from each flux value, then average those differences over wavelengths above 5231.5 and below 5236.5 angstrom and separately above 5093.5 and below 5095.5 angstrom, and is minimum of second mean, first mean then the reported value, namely -0.66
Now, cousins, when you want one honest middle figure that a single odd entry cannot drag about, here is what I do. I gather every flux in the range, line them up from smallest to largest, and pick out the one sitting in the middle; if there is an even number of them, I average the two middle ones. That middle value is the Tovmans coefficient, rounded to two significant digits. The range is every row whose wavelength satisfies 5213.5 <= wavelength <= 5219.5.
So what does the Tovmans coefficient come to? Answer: 7.8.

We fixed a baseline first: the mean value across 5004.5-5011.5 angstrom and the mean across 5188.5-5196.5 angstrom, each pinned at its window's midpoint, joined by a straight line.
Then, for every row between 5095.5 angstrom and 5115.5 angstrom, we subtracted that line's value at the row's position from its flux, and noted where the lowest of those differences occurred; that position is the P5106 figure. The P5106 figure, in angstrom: 5096.0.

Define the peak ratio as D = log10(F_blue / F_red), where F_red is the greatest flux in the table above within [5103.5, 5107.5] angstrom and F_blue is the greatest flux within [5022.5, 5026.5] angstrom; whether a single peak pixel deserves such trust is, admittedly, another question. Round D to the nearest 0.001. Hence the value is -0.070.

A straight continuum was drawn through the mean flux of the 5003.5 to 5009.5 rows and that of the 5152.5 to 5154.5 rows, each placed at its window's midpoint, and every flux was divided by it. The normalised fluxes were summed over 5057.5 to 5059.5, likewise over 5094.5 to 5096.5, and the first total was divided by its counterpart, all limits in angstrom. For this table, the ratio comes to 1.15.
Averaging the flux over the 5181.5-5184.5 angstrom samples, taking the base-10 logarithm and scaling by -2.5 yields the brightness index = -1.92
